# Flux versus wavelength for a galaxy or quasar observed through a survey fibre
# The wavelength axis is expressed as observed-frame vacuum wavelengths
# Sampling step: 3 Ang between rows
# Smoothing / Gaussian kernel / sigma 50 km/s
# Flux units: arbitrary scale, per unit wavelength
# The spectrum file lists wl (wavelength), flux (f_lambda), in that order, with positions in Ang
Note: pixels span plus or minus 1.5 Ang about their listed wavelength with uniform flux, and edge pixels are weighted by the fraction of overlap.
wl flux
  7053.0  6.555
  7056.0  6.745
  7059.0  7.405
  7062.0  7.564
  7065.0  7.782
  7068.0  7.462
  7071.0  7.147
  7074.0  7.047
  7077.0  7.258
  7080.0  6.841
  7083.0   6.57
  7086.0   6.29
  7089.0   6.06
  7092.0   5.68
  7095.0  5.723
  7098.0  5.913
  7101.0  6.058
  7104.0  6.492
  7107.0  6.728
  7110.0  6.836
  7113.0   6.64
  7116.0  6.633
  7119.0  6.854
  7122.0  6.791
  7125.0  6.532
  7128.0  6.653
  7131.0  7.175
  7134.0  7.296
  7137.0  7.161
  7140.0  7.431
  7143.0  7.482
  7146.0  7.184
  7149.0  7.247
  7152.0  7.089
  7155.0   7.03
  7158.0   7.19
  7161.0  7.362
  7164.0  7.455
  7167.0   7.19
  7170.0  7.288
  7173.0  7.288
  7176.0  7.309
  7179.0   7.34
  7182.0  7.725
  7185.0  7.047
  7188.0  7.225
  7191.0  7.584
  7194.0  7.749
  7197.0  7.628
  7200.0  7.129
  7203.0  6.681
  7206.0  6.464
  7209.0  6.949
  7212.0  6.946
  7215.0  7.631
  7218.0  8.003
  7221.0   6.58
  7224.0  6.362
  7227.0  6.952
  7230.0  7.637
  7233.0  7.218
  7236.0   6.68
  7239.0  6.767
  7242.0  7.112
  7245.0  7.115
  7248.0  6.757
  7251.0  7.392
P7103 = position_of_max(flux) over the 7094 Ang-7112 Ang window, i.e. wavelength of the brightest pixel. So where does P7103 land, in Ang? 7110.0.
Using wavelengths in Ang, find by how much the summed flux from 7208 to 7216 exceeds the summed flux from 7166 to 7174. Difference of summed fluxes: 0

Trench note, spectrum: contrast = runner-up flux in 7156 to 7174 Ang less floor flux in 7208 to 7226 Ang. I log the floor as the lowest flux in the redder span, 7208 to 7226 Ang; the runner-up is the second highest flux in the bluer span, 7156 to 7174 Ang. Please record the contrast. 1.0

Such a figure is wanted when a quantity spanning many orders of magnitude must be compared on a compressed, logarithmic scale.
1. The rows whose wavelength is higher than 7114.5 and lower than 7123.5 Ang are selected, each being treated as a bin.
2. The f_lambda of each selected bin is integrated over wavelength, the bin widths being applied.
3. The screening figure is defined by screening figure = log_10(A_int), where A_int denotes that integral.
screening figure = 1.78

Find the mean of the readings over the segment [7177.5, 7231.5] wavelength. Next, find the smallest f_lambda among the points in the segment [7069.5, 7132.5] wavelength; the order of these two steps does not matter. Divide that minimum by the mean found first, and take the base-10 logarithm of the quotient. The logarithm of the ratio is -0.10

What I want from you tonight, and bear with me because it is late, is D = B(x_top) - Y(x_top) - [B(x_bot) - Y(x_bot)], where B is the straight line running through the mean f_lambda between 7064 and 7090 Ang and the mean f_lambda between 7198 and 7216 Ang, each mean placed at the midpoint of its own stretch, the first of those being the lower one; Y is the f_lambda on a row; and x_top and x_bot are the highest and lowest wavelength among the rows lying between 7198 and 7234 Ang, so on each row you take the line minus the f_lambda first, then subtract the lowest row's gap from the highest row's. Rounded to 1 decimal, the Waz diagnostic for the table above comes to -0.1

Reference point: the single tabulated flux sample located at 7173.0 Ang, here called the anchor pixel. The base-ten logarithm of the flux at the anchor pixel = 0.863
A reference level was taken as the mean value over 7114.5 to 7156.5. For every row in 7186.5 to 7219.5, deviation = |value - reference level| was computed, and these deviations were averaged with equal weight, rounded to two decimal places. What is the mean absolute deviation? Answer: 0.44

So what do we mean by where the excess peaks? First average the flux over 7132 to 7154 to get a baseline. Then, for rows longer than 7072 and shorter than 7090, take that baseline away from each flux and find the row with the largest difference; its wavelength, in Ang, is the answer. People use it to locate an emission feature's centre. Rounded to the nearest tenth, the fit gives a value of 7077.0 Ang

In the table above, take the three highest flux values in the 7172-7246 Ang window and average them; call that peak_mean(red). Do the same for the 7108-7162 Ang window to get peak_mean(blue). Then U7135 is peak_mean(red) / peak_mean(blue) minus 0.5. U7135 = 0.554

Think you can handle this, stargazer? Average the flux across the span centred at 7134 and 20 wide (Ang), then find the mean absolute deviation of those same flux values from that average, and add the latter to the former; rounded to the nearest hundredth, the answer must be 7.40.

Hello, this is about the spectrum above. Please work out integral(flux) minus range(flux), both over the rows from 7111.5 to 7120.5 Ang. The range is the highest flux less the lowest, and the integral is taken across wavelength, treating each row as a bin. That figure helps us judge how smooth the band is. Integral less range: 60.2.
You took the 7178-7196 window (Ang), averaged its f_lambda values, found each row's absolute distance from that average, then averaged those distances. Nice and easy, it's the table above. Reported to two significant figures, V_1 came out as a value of 0.24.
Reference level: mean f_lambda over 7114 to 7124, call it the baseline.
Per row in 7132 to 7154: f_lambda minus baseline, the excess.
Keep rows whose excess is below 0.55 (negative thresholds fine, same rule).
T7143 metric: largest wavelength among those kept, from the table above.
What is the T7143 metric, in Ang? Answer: 7152.0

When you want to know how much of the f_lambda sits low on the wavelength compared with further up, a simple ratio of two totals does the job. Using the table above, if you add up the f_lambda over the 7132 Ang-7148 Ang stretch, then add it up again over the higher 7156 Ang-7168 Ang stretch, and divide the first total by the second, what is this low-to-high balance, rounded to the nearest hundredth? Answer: 1.25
